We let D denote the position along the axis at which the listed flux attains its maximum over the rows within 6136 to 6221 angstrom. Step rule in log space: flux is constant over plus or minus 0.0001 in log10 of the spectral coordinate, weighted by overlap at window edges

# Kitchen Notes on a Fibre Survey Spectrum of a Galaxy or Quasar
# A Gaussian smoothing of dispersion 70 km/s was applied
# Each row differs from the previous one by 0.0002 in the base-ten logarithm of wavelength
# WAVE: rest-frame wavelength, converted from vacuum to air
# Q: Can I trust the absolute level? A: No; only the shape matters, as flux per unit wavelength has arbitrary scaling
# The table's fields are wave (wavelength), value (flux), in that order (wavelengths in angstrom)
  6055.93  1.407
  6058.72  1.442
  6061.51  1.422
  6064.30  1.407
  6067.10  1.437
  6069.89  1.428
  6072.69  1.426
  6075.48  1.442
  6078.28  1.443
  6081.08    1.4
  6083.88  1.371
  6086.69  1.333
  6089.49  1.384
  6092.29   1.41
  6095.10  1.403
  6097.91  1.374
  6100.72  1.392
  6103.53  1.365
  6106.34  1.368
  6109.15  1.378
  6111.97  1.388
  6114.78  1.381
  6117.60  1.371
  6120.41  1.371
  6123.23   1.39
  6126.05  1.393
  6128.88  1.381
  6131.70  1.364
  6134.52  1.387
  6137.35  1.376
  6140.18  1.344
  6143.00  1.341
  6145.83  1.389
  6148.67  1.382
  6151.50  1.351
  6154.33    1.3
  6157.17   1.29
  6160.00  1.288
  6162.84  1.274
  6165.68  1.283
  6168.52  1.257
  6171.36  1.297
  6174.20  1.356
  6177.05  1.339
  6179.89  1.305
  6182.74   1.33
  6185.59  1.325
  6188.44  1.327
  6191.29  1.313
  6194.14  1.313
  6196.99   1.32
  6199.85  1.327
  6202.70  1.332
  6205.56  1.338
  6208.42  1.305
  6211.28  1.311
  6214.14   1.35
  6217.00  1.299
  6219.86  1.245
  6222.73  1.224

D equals 6145.83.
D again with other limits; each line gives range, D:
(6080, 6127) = 6092.29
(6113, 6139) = 6126.05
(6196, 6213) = 6205.56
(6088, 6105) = 6092.29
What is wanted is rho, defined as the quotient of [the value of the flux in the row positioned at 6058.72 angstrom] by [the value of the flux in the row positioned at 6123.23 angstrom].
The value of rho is 1.037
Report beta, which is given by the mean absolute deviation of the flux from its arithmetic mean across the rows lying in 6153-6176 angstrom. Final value 0.018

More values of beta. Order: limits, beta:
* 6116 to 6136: 0.009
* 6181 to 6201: 0.006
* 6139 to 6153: 0.019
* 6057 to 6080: 0.010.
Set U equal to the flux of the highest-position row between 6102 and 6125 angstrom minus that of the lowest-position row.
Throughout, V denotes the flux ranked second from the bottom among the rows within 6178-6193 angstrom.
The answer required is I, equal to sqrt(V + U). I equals 1.157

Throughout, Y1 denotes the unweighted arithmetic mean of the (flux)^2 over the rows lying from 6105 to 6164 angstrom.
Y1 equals 1.84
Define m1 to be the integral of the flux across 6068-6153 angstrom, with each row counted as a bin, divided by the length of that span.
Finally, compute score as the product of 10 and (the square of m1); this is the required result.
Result 19.2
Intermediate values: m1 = 1.384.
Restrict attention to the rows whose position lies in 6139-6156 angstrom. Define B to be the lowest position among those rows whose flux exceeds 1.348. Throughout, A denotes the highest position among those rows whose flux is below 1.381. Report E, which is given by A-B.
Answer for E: 8.5 angstrom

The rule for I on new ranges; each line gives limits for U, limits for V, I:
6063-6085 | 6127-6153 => 1.144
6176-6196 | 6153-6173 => 1.117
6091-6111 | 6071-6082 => 1.181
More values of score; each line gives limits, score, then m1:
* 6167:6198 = 17.3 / 1.317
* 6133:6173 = 17.6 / 1.326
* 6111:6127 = 19.1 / 1.383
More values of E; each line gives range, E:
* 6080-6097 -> 5.6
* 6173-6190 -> 14.2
